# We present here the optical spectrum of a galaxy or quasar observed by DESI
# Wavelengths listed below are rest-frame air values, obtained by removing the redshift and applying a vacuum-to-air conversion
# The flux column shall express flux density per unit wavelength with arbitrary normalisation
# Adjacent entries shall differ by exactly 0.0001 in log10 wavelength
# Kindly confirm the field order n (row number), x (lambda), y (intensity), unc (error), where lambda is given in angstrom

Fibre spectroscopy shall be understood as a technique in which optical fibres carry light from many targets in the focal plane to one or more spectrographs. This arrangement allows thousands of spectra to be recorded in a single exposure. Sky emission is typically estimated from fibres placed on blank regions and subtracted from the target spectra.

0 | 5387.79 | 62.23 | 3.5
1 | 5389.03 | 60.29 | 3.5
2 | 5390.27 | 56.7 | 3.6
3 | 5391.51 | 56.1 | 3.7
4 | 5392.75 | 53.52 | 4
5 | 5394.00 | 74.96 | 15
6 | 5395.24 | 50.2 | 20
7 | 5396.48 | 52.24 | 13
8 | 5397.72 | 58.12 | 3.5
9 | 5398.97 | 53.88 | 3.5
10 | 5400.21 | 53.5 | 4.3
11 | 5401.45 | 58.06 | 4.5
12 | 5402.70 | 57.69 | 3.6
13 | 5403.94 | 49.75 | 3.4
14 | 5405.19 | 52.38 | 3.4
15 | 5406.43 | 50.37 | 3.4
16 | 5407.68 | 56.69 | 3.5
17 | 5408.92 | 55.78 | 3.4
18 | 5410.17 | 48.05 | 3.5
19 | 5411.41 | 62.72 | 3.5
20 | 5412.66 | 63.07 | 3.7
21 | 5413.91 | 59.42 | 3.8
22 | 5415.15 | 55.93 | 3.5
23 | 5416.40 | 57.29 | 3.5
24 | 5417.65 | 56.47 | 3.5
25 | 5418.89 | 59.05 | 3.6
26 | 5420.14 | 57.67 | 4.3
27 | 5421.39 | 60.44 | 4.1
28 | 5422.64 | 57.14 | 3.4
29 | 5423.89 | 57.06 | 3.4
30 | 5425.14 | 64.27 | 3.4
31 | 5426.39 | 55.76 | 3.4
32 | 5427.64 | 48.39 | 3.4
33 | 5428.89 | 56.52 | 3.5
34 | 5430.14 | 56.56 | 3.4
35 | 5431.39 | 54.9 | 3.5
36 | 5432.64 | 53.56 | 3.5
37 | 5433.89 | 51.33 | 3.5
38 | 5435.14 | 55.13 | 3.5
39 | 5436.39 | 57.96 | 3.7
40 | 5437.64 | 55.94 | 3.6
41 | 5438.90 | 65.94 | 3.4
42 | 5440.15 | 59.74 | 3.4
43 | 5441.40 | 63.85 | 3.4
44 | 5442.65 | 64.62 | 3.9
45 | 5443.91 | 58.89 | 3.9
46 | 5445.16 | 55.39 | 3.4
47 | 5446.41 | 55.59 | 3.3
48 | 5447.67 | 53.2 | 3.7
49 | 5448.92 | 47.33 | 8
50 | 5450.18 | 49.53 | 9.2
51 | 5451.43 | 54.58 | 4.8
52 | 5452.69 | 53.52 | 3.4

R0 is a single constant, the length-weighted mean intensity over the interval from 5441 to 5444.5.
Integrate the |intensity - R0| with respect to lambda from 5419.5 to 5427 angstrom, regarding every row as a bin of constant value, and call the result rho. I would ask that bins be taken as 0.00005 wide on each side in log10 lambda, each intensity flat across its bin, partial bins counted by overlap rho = 32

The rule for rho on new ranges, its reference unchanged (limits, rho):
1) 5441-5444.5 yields 9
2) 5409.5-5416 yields 32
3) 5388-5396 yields 60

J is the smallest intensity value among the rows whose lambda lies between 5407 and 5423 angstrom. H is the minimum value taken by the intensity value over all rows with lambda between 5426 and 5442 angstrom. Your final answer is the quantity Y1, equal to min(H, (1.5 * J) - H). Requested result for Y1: 24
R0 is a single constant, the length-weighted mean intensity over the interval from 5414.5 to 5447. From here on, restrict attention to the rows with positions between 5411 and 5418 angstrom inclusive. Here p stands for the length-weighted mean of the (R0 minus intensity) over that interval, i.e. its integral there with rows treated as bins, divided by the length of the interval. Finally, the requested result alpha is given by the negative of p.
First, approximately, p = -2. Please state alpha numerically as 1.6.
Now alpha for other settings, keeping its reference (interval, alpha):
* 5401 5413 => -2.3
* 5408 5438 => -0.8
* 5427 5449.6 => -1.2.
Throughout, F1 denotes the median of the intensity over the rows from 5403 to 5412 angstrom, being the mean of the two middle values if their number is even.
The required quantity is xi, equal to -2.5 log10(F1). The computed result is -4.298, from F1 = 52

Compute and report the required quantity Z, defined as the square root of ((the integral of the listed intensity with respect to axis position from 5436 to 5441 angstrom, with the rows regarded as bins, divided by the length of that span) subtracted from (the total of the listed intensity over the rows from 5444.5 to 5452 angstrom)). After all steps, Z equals 16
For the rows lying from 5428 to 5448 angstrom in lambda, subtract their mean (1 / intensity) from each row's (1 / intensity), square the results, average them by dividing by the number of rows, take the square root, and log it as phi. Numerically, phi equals 0.0012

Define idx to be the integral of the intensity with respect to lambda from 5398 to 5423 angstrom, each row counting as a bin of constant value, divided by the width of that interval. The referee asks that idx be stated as 56.3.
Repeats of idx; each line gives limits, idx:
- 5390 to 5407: 55.5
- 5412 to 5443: 57.9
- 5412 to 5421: 58.5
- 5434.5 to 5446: 59.7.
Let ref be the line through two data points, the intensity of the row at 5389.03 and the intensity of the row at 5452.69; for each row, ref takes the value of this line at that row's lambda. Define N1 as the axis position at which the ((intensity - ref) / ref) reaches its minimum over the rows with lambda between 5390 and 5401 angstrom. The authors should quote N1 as 5395.24 angstrom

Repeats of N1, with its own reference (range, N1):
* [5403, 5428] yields 5410.17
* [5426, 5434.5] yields 5427.64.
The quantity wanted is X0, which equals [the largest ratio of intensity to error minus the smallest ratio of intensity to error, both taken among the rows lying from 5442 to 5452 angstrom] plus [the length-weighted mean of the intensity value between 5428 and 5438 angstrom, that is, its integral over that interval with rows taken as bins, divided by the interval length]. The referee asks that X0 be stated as 67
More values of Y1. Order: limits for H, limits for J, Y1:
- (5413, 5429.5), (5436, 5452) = 23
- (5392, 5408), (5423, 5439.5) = 23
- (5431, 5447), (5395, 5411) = 21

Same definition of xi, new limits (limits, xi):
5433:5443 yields -4.424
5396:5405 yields -4.329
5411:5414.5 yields -4.494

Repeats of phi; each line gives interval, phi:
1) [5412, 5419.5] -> 0.0007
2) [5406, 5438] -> 0.0013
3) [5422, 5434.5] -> 0.0013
